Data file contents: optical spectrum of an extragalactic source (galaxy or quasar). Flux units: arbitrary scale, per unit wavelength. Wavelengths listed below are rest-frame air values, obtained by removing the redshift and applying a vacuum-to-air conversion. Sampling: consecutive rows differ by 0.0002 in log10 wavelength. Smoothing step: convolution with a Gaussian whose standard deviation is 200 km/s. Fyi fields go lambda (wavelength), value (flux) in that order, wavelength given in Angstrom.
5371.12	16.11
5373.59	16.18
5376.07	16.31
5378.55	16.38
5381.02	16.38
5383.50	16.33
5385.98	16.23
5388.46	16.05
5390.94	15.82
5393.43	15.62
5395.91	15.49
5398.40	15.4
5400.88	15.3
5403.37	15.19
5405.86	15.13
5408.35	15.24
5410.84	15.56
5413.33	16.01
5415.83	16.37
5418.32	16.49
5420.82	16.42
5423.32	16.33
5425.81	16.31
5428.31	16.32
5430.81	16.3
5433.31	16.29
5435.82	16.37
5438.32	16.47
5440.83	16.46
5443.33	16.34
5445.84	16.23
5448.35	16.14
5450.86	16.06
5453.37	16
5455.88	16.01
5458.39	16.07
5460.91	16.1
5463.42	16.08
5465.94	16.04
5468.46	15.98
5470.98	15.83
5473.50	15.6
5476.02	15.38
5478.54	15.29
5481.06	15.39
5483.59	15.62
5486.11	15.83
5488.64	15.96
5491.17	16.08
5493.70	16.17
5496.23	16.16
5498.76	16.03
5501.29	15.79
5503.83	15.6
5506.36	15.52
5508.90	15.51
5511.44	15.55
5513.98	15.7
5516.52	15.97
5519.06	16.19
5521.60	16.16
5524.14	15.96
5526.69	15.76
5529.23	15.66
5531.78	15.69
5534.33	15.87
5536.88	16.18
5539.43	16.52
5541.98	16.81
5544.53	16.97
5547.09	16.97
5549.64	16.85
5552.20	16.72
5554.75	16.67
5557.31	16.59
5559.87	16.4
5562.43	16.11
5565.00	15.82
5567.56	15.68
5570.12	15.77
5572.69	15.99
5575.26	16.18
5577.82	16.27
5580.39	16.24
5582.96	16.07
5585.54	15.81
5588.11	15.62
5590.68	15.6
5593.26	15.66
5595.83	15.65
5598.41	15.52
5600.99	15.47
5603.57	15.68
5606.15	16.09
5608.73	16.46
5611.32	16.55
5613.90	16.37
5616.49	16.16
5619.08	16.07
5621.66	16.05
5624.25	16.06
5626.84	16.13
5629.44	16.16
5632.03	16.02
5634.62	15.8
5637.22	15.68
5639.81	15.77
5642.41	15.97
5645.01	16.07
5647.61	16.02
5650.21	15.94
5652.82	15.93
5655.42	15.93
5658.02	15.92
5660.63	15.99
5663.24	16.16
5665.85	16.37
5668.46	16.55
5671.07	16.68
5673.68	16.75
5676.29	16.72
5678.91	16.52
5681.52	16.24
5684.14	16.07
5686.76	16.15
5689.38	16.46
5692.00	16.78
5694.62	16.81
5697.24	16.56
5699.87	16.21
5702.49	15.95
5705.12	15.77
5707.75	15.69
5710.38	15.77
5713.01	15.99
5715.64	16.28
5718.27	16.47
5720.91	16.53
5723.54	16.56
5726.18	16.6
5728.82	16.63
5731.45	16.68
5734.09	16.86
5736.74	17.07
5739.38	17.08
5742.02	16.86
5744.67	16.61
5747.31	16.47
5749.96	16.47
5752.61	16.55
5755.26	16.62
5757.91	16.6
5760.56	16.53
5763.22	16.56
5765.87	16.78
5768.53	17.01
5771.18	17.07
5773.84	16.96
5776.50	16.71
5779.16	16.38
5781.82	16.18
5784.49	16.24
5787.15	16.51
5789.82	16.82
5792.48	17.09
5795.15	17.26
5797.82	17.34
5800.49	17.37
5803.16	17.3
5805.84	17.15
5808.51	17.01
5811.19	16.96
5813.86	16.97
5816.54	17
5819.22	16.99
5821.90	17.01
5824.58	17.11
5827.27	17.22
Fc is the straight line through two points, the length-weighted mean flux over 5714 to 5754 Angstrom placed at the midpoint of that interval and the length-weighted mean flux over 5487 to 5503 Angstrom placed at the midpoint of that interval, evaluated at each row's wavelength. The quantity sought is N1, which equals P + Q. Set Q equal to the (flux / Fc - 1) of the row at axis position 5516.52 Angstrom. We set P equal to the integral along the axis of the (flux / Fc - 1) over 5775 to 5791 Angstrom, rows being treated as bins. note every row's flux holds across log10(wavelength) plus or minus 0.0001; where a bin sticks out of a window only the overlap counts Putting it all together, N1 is -0.3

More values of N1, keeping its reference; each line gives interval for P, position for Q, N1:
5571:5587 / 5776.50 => -0.2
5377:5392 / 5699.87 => 0.4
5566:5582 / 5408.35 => -0.2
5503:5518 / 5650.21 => -0.4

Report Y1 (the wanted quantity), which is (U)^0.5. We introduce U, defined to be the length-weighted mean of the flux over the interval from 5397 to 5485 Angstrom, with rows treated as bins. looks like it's 3.99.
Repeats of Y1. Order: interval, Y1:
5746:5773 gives 4.08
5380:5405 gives 3.97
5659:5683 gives 4.05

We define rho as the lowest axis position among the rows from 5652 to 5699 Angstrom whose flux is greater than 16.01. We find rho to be 5663.24 Angstrom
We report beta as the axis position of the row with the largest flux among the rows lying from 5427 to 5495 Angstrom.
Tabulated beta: 5438.32 Angstrom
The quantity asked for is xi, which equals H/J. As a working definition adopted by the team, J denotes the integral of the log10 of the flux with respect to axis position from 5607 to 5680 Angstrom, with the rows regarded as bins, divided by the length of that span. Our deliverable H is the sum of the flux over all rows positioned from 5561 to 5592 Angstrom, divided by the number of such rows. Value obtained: 13.18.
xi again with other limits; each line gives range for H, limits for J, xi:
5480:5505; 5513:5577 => 13.11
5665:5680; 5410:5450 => 13.70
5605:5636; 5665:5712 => 13.32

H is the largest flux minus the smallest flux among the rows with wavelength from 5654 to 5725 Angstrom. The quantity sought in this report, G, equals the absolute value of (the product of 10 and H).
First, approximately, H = 1.12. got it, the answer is 11.2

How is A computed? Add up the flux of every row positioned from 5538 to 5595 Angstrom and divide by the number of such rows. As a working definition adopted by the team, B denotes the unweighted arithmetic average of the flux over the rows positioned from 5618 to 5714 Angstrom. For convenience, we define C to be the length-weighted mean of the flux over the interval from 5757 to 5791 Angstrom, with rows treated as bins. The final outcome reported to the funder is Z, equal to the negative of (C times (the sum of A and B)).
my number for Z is -539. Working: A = 16.2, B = 16.2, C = 16.6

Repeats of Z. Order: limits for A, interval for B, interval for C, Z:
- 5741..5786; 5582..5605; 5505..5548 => -518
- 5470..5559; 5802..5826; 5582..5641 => -527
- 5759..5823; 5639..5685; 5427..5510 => -528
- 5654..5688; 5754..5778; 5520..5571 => -538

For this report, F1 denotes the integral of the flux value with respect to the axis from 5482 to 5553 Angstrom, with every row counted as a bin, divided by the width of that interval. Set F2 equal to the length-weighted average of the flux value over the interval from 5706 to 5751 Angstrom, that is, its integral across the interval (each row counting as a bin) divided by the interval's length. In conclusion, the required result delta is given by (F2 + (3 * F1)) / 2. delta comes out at 32.3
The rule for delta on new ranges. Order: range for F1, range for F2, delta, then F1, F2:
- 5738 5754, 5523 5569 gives 33.2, 16.7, 16.3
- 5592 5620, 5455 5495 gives 31.9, 16.0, 15.8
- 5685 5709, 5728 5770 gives 32.7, 16.3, 16.7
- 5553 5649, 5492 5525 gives 32.0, 16.0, 15.9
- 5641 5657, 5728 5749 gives 32.4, 16.0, 16.8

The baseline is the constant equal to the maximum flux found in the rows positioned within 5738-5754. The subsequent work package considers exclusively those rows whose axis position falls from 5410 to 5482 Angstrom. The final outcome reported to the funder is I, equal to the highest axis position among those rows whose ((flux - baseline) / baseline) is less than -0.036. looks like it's 5481.06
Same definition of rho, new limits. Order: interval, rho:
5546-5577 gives 5547.09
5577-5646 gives 5577.82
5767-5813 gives 5768.53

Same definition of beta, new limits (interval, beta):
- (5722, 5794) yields 5792.48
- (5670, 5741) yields 5739.38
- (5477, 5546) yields 5544.53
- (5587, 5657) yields 5611.32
